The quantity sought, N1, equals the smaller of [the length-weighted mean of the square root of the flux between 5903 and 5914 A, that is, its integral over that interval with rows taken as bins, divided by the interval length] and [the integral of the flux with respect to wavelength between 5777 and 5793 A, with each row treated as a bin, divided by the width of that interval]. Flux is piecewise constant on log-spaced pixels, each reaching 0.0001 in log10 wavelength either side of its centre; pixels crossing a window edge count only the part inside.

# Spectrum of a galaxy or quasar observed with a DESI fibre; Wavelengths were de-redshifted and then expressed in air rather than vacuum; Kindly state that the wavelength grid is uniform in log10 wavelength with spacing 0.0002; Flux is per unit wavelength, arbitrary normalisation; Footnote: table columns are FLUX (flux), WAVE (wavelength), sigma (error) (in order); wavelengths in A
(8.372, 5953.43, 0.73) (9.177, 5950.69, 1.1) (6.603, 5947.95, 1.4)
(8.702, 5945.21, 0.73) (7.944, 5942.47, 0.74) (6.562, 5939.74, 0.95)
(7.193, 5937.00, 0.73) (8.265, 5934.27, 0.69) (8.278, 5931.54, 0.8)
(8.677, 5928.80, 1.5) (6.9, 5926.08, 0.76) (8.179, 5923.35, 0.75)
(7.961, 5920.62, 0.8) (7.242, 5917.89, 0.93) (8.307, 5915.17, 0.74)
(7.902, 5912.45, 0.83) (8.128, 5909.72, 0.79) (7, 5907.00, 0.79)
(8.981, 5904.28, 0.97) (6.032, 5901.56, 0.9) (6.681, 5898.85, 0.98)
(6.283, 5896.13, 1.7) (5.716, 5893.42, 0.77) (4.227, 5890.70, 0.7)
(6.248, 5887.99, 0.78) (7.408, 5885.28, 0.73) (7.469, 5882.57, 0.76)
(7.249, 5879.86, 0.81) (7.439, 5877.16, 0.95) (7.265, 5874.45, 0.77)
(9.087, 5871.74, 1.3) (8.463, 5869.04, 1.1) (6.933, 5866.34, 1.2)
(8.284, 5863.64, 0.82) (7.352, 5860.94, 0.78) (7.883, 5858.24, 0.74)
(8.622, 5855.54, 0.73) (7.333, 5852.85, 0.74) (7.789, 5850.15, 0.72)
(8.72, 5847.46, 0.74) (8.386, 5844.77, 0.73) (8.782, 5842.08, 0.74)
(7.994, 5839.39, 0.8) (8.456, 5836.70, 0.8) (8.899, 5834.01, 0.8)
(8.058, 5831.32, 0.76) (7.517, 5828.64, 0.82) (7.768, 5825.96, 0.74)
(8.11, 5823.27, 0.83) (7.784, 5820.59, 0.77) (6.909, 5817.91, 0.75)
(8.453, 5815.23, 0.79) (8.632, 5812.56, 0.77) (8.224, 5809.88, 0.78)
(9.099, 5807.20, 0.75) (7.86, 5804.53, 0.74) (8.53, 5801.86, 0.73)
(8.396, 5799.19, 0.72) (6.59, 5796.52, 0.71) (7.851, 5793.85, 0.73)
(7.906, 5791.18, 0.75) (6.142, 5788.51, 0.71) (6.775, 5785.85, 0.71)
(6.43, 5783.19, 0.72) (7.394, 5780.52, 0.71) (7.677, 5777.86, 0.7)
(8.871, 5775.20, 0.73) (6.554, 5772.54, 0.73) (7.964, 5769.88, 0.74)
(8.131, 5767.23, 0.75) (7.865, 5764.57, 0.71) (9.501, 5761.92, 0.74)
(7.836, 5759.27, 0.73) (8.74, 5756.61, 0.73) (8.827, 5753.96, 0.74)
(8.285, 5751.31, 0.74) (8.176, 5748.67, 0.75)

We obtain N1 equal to 2.82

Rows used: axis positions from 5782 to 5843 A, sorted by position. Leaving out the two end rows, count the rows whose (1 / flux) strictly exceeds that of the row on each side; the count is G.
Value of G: 7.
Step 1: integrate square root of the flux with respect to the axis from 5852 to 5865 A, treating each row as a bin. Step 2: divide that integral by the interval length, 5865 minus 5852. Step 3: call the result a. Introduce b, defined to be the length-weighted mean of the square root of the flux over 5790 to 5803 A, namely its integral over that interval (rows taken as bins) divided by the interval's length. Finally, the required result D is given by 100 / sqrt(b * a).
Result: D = 35.7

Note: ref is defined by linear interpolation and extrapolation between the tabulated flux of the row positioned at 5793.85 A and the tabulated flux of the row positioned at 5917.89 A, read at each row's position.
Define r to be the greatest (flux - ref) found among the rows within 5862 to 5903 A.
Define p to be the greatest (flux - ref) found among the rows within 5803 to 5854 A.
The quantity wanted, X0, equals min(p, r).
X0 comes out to 1.3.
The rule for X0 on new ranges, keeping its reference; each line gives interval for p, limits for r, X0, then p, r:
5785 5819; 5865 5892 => 1.3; 1.31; 1.62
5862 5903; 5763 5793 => 0.9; 1.62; 0.93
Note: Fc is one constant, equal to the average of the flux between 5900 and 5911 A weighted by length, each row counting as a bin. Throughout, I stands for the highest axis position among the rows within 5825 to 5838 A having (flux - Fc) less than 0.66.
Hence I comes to 5831.32 A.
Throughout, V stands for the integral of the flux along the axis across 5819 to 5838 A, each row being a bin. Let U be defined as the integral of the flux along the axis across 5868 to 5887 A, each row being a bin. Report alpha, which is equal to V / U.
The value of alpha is 1.0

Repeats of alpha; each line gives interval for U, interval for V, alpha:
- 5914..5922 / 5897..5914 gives 2.0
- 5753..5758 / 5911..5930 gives 3.4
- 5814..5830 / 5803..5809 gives 0.4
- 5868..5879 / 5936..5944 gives 0.7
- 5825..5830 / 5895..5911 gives 3.0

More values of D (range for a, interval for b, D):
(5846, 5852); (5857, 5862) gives 35.6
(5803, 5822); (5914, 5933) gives 35.3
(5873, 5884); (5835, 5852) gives 35.7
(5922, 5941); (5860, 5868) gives 36.2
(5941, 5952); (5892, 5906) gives 36.9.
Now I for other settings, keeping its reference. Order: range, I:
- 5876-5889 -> 5887.99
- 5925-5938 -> 5937.00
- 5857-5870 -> 5866.34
